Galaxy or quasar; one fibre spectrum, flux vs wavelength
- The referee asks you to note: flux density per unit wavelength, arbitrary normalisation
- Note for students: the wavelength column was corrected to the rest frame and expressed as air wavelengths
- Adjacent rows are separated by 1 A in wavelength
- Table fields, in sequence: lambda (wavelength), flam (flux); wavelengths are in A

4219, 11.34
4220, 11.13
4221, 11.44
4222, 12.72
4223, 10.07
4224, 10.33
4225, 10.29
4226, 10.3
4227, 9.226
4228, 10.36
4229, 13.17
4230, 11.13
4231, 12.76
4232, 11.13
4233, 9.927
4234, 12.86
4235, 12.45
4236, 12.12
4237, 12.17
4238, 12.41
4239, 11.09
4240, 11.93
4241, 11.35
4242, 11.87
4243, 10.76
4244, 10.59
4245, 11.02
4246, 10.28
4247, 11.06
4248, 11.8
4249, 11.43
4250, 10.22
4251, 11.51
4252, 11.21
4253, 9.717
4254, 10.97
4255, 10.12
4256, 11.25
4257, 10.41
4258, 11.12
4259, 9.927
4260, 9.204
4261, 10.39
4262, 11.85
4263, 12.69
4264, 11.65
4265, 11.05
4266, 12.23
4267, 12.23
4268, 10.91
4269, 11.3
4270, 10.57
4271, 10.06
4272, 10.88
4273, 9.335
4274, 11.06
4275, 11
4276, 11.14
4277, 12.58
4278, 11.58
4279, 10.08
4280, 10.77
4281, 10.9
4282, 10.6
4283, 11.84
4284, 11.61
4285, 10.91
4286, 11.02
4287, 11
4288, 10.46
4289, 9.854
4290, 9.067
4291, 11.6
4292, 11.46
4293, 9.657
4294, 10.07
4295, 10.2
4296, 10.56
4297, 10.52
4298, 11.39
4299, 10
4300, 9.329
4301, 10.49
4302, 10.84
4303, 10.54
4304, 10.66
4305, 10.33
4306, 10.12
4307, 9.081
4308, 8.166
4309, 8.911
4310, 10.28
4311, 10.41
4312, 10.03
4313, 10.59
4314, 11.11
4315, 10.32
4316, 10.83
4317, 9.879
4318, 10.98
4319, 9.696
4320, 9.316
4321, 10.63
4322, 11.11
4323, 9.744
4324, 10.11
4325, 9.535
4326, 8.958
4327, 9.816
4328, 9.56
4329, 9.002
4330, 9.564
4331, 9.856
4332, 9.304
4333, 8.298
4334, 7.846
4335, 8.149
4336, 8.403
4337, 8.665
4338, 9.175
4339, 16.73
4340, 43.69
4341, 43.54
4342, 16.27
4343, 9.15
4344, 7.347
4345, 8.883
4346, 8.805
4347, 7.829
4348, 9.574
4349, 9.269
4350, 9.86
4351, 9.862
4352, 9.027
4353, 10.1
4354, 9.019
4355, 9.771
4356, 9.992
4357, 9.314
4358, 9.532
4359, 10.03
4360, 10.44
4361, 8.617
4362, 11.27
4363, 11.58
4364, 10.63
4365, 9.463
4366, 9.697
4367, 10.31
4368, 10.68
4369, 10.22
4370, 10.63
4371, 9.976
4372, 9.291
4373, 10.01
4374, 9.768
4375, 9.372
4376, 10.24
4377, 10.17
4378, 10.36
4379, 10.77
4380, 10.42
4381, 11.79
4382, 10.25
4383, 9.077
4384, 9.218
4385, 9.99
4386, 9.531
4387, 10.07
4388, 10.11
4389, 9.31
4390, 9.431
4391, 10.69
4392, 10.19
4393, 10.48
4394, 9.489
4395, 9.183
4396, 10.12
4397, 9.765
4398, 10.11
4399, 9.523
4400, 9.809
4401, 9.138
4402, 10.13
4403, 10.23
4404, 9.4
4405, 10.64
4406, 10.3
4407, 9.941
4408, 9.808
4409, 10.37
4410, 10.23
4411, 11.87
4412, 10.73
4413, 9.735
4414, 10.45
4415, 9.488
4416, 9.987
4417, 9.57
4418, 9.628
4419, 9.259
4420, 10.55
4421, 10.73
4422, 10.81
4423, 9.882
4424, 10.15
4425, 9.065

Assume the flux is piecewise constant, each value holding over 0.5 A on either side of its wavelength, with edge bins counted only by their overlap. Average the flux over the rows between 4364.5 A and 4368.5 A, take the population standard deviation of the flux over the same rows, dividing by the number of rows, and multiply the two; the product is 4.8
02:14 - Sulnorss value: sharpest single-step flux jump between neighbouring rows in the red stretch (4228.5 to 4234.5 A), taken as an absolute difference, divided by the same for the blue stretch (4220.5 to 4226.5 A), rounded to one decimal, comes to 1.1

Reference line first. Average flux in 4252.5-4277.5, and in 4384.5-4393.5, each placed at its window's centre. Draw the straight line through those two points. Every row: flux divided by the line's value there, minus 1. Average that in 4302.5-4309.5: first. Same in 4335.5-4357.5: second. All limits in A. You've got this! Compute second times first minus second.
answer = -0.27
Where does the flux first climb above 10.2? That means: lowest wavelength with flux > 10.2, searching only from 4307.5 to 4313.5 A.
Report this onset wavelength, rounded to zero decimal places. 4310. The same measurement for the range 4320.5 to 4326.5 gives 4321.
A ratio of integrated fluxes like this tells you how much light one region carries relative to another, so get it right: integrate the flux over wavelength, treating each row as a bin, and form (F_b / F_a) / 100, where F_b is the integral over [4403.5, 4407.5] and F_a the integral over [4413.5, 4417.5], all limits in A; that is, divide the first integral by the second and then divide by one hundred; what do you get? 0.0102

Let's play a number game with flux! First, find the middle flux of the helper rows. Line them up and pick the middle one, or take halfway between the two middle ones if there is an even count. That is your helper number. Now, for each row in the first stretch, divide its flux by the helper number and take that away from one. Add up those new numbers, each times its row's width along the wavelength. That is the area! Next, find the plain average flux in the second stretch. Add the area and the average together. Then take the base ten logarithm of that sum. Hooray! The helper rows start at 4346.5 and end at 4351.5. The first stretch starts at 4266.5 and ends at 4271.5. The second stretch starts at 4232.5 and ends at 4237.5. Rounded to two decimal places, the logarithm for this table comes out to 1.05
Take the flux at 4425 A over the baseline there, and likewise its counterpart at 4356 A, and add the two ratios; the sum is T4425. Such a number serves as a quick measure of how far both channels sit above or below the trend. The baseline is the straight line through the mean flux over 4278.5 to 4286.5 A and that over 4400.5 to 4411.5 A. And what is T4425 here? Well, 1.85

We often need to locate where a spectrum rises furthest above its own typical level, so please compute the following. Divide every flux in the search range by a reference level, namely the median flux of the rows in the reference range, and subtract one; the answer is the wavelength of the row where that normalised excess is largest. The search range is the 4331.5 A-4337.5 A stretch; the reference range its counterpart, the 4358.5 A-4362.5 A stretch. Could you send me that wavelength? 4332 A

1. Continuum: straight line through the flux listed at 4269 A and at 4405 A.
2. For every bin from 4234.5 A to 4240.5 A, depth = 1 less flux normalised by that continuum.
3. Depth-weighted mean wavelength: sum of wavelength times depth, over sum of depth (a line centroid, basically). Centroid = 4236.7 A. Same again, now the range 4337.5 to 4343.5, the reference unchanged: 4340.5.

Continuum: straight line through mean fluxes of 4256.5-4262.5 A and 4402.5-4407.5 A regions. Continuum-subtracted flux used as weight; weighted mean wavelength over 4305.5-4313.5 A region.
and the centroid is 4307.9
